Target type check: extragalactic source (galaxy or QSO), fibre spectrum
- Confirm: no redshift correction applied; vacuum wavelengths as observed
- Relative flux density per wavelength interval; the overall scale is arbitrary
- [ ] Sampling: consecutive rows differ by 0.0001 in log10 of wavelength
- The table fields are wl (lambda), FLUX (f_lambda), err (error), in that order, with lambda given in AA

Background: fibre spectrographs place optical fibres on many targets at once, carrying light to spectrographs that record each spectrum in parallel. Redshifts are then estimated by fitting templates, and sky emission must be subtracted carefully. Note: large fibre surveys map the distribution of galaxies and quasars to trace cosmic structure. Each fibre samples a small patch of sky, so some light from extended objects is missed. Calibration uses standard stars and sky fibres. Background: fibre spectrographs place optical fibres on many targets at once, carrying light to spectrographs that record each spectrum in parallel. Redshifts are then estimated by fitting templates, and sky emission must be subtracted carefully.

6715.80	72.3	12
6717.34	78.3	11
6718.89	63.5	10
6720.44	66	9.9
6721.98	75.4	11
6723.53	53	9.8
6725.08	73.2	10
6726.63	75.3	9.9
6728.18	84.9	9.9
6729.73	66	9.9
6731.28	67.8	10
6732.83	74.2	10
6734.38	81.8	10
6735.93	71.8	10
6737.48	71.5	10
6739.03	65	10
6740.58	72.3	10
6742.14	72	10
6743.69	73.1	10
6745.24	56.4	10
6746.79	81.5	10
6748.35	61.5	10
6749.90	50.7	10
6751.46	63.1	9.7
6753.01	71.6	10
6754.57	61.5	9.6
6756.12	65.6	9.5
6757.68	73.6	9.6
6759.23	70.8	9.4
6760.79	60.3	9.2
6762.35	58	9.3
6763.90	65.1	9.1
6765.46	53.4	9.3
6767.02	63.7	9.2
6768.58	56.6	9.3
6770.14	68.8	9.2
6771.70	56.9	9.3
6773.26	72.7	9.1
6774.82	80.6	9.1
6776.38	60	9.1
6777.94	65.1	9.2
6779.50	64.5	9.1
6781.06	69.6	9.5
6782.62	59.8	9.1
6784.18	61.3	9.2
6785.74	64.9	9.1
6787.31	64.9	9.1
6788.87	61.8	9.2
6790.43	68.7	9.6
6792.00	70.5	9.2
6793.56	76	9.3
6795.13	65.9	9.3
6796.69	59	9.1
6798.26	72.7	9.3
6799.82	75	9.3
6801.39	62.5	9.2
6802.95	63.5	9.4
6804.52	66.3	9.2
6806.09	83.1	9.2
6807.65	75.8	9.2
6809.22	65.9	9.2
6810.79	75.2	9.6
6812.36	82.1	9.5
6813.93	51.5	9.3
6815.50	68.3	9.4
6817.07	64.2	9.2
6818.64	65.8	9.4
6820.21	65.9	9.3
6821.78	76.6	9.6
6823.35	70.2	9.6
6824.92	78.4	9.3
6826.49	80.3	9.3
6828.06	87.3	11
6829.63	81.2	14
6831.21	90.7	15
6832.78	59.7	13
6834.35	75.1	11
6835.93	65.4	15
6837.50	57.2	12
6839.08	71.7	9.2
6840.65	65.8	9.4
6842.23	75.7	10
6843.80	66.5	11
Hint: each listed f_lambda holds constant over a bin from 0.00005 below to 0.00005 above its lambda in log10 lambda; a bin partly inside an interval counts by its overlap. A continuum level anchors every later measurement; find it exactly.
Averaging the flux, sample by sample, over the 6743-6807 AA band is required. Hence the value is 65.9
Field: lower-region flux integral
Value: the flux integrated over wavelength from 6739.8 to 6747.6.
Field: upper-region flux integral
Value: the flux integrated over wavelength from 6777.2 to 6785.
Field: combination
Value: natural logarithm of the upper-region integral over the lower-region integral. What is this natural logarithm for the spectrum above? -0.10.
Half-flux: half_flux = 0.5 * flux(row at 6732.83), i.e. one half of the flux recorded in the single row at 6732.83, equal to 37.1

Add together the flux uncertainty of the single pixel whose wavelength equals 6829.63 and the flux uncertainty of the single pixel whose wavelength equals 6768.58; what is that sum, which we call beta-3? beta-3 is 23.3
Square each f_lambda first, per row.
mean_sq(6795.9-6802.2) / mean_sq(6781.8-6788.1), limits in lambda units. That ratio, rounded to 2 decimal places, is 1.16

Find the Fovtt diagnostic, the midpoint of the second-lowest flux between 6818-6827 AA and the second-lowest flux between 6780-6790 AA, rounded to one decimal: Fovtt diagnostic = 63.6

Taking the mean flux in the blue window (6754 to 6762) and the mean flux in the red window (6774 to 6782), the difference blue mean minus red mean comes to -2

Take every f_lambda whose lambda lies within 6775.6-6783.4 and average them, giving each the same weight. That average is 63.8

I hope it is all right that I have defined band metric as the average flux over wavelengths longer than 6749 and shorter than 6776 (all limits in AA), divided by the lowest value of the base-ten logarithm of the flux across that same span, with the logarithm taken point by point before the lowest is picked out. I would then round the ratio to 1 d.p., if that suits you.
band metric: 37.7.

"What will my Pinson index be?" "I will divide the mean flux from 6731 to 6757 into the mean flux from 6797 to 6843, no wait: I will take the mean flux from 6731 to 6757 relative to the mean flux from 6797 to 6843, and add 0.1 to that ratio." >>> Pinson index 1.06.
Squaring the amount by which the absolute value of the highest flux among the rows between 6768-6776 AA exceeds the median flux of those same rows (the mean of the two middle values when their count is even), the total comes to 139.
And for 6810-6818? 190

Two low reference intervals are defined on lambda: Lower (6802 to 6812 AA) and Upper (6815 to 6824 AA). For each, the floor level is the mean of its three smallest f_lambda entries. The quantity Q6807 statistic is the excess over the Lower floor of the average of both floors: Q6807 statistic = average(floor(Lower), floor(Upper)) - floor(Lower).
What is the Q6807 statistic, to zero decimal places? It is 0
